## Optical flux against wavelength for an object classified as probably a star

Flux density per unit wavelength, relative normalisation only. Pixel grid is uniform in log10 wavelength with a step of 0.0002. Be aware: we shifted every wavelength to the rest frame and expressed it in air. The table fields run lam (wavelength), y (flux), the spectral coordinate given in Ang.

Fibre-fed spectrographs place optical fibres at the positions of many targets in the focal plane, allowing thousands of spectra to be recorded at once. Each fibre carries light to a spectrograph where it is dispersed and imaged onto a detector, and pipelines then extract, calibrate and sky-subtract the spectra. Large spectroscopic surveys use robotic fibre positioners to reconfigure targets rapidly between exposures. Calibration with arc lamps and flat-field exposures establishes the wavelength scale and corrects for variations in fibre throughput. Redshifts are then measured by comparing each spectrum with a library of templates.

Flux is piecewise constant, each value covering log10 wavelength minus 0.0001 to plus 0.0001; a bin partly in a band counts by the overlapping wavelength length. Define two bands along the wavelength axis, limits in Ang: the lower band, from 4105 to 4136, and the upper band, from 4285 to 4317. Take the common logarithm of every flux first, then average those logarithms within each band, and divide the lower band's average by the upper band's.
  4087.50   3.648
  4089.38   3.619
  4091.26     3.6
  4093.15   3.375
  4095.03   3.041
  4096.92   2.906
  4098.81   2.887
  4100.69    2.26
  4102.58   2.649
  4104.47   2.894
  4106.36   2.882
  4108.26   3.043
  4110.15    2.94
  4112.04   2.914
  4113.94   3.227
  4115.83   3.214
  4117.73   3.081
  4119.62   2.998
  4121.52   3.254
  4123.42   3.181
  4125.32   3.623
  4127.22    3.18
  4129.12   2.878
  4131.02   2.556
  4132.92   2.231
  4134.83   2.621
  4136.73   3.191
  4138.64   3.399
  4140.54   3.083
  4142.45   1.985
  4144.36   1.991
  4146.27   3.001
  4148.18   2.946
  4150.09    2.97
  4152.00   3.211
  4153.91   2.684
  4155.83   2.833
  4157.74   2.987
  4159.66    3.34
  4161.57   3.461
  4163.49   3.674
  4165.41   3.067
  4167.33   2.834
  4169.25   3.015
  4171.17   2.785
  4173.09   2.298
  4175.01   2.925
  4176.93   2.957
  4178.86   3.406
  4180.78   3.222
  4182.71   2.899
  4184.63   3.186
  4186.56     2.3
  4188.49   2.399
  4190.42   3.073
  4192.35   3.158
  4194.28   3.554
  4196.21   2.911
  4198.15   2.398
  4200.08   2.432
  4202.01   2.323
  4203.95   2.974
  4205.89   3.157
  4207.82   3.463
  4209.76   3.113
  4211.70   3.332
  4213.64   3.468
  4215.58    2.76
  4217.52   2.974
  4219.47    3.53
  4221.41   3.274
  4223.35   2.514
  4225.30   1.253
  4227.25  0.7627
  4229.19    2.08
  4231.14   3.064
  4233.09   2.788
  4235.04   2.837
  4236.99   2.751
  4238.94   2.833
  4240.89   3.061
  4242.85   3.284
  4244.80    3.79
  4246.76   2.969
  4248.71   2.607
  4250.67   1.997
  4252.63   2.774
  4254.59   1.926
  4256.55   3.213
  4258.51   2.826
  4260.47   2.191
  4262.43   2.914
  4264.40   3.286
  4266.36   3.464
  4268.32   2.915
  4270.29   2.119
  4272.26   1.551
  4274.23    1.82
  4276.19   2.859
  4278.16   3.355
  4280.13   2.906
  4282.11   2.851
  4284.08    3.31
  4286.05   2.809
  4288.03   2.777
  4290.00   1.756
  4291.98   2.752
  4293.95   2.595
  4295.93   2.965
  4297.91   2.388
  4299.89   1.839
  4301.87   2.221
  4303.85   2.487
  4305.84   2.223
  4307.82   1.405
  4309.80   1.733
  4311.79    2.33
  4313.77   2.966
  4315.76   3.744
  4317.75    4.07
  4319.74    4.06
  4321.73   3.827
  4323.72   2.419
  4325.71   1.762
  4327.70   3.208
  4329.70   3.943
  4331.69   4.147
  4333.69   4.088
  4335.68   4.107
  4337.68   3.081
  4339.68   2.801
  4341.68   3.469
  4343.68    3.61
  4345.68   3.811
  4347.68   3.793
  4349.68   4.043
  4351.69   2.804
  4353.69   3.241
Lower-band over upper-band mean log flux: 1.26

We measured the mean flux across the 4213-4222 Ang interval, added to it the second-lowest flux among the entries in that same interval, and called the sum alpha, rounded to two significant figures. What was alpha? 6.2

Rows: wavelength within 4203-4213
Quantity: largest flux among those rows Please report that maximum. 3.463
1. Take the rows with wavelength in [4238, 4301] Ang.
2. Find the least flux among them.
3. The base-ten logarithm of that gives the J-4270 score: 0.191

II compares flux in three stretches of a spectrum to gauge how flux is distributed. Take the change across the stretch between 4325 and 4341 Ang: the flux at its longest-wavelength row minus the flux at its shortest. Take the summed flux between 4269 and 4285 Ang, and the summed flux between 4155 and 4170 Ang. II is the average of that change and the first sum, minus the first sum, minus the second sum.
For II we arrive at -35.1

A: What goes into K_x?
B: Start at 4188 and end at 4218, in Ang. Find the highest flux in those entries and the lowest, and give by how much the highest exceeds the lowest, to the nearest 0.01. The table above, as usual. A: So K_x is 1.23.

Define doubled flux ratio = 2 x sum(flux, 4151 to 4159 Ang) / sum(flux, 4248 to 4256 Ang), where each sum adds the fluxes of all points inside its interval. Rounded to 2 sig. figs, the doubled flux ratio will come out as 2.5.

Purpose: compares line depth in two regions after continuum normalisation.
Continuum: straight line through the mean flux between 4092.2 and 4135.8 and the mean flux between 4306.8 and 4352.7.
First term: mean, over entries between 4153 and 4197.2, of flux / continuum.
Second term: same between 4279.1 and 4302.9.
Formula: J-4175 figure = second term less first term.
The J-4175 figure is -0.18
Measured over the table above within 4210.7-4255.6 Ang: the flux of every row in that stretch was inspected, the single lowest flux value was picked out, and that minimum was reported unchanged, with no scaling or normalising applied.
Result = 0.7627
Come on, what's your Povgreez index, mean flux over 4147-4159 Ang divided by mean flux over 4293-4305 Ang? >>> 1.2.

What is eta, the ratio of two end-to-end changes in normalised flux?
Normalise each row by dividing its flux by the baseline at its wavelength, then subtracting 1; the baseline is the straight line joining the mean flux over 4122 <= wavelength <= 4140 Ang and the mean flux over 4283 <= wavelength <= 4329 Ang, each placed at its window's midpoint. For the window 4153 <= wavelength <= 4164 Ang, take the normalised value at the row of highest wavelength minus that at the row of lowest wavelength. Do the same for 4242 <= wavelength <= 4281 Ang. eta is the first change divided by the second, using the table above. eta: -3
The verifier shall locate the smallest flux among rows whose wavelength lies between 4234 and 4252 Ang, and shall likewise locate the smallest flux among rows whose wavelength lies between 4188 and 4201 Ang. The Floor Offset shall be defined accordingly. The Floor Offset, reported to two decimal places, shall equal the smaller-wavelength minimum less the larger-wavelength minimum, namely 0.40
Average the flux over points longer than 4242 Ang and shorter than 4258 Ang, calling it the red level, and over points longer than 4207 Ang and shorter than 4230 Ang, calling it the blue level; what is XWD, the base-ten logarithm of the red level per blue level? 0.017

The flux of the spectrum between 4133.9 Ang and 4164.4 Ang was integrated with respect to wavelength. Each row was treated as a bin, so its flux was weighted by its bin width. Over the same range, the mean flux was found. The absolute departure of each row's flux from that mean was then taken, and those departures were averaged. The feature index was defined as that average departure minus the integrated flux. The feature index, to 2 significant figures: -90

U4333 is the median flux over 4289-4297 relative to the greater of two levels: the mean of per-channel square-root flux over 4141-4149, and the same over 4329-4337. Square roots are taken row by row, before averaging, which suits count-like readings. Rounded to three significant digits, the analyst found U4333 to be 1.33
